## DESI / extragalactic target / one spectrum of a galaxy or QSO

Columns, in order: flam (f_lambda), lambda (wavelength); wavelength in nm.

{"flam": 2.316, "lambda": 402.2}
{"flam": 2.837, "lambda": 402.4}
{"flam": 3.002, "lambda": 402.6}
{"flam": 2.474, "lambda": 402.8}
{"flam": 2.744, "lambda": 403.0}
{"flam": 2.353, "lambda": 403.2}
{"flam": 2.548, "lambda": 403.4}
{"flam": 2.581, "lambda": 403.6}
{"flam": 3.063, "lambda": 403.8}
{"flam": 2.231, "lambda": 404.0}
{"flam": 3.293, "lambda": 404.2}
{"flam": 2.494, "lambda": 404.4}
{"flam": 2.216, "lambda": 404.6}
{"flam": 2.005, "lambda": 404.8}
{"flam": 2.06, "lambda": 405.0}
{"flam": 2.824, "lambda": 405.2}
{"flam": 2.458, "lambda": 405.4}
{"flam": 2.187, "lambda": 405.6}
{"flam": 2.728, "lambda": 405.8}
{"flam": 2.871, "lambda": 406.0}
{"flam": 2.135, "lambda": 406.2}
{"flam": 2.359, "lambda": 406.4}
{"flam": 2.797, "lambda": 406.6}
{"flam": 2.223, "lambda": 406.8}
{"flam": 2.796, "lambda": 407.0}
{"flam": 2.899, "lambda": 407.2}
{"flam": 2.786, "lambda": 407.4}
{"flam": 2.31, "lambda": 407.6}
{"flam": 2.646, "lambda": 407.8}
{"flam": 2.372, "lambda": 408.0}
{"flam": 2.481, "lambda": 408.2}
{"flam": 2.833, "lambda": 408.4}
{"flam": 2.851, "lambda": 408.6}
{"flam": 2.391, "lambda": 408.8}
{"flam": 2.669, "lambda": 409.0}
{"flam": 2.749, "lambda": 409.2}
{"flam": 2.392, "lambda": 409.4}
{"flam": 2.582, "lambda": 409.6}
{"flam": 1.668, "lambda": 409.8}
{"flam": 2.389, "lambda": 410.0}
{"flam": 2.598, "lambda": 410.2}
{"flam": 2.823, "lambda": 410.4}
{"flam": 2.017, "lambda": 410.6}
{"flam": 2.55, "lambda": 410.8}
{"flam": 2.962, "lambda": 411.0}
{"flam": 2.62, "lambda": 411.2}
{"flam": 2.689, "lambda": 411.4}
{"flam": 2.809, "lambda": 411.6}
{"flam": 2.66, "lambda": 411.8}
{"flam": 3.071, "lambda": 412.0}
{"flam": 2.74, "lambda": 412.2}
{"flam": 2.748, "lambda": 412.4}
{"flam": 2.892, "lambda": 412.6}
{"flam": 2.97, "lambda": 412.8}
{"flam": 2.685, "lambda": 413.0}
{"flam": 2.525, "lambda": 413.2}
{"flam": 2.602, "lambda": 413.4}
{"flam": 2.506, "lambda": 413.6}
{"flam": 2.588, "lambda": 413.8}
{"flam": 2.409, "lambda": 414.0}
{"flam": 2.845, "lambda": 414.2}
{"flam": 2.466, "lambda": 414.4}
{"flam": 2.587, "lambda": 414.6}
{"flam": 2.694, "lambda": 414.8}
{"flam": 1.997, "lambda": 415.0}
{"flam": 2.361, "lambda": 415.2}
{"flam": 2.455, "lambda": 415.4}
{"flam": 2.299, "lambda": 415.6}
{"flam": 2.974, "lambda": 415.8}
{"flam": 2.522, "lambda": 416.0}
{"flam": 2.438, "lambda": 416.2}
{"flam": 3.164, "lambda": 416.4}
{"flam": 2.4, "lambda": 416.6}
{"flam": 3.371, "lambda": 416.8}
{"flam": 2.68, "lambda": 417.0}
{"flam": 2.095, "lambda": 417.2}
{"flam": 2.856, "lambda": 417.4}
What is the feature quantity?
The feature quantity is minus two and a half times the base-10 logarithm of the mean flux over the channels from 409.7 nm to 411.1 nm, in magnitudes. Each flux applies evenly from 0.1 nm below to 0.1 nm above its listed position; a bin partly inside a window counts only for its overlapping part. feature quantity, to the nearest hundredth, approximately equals -0.96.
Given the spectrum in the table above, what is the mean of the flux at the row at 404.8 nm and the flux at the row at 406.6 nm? 2.40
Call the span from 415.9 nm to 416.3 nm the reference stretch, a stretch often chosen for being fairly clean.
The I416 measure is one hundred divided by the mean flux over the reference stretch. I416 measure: 40.3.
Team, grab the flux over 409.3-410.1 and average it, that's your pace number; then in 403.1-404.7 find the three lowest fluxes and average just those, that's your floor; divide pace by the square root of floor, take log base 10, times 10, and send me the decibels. 1.76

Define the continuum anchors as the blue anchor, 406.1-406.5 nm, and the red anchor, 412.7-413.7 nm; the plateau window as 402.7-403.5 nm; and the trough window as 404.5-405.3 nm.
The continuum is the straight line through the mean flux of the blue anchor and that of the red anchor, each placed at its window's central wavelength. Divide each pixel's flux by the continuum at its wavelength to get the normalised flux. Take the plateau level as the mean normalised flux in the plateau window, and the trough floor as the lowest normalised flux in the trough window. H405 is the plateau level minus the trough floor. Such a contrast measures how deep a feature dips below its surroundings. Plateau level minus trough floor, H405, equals 0.30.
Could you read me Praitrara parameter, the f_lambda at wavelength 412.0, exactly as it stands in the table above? 3.071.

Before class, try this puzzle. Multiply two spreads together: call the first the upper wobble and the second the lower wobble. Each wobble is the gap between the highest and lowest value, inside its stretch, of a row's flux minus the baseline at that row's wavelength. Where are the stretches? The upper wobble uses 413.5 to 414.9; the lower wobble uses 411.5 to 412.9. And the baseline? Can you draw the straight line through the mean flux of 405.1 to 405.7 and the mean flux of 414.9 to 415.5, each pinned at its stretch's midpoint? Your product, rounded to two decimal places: 0.18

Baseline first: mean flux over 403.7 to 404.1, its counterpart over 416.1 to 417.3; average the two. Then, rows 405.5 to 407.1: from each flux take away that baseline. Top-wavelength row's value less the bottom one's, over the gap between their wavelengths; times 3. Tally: 1.3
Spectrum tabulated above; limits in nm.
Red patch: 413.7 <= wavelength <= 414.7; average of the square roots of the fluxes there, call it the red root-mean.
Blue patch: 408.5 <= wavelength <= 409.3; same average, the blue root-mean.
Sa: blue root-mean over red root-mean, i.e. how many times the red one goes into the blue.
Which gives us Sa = 1.02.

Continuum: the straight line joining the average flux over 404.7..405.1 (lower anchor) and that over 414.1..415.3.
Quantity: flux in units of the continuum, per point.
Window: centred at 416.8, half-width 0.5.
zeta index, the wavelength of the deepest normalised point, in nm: 417.2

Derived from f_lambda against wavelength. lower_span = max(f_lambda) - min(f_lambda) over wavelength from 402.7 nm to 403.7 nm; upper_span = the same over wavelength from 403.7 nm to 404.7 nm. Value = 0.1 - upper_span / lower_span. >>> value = -2.7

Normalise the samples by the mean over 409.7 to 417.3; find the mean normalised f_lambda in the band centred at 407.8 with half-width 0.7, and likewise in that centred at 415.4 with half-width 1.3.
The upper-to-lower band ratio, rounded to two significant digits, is 0.98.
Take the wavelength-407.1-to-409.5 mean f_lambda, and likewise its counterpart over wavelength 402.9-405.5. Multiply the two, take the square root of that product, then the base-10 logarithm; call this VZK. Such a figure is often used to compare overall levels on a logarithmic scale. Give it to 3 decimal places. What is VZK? 0.410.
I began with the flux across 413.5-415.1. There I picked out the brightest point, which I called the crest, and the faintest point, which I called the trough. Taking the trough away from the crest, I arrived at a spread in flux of 0.85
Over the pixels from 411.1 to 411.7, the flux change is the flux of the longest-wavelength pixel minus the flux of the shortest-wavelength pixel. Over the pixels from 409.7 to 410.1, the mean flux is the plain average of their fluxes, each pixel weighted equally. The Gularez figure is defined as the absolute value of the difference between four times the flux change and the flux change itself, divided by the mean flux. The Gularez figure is 0.28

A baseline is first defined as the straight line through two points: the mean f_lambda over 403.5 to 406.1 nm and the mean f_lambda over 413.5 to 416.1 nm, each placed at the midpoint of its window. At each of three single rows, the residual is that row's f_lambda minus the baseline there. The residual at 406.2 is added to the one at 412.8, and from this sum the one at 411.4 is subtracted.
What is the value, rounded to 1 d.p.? -0.1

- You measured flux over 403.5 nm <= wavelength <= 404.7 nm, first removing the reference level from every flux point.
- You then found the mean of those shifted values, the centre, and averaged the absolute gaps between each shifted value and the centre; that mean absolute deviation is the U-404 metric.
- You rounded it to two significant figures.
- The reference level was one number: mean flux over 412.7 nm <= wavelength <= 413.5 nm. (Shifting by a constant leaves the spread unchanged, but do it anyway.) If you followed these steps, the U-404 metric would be 0.35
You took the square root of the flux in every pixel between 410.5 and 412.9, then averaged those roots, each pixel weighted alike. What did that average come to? 1.65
